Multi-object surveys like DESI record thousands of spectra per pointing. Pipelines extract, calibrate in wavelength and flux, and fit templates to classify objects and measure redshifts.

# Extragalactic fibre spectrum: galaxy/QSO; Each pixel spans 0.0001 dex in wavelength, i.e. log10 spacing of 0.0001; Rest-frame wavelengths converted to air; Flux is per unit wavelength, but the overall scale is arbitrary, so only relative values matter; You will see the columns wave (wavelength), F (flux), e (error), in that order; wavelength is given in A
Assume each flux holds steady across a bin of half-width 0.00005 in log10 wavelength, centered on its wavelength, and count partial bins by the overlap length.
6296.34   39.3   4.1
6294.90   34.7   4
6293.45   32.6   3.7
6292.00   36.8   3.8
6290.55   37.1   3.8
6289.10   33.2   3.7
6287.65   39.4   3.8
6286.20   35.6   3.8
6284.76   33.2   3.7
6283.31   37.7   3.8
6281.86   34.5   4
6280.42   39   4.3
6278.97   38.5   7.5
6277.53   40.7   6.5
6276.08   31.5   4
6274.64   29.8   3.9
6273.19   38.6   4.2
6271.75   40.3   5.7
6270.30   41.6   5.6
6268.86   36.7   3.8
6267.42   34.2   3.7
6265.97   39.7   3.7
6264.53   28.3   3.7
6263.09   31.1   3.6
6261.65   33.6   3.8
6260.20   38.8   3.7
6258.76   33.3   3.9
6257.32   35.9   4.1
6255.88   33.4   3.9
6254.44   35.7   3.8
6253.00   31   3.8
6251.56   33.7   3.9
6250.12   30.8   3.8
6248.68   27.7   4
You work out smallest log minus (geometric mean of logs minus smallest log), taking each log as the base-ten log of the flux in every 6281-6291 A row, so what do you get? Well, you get 1.49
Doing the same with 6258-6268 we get 1.37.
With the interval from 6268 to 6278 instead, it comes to 1.38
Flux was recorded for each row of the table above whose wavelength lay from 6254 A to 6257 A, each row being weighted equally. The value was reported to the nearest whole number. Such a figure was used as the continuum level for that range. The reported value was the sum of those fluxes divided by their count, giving 35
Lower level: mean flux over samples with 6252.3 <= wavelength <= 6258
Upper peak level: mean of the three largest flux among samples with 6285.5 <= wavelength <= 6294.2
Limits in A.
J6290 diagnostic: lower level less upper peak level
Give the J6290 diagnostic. -3.8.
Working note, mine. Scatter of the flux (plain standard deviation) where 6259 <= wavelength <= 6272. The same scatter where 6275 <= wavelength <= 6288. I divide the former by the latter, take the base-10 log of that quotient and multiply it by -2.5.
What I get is -0.4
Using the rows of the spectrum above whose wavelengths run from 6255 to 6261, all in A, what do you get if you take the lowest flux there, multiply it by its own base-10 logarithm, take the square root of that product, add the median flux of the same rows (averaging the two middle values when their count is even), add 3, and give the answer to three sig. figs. 44.8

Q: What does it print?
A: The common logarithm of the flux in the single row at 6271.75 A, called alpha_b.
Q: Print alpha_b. 1.61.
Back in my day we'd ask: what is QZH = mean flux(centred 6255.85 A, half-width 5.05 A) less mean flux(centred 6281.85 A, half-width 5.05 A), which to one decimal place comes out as -2.5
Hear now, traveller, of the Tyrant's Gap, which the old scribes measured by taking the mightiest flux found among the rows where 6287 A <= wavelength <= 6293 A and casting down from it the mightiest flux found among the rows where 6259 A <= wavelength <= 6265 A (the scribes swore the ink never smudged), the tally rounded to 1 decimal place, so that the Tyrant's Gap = 0.6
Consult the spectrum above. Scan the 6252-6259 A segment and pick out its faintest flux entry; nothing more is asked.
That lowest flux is 31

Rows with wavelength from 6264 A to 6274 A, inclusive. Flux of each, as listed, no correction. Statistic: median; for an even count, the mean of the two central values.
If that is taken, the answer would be 39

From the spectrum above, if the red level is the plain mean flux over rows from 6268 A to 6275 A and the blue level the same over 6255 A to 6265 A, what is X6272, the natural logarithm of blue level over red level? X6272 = -0.11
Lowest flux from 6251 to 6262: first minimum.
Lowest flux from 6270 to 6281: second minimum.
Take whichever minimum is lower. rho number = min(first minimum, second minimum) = 29.8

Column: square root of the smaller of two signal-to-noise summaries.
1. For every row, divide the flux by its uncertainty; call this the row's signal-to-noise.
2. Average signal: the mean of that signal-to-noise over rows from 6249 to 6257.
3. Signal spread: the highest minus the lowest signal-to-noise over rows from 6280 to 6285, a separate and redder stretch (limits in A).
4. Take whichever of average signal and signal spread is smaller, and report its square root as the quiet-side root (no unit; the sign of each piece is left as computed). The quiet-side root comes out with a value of 1.1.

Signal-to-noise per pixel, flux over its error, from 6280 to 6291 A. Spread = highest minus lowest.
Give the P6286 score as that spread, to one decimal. 1.7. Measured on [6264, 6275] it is 3.7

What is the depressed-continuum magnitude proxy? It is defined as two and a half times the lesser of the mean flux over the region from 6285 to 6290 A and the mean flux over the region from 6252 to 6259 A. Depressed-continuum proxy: 84.7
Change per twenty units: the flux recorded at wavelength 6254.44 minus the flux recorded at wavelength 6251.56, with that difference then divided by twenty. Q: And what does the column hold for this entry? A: 0.10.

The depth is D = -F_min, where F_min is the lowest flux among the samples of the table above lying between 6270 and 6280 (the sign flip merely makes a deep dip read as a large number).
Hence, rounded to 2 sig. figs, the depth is -30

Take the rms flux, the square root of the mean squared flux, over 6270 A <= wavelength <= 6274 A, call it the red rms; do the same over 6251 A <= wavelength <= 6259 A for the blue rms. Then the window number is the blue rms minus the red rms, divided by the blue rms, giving -0.19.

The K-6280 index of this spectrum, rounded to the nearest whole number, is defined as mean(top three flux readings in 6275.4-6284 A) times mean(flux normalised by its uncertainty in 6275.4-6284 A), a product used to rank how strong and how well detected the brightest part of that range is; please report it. 308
